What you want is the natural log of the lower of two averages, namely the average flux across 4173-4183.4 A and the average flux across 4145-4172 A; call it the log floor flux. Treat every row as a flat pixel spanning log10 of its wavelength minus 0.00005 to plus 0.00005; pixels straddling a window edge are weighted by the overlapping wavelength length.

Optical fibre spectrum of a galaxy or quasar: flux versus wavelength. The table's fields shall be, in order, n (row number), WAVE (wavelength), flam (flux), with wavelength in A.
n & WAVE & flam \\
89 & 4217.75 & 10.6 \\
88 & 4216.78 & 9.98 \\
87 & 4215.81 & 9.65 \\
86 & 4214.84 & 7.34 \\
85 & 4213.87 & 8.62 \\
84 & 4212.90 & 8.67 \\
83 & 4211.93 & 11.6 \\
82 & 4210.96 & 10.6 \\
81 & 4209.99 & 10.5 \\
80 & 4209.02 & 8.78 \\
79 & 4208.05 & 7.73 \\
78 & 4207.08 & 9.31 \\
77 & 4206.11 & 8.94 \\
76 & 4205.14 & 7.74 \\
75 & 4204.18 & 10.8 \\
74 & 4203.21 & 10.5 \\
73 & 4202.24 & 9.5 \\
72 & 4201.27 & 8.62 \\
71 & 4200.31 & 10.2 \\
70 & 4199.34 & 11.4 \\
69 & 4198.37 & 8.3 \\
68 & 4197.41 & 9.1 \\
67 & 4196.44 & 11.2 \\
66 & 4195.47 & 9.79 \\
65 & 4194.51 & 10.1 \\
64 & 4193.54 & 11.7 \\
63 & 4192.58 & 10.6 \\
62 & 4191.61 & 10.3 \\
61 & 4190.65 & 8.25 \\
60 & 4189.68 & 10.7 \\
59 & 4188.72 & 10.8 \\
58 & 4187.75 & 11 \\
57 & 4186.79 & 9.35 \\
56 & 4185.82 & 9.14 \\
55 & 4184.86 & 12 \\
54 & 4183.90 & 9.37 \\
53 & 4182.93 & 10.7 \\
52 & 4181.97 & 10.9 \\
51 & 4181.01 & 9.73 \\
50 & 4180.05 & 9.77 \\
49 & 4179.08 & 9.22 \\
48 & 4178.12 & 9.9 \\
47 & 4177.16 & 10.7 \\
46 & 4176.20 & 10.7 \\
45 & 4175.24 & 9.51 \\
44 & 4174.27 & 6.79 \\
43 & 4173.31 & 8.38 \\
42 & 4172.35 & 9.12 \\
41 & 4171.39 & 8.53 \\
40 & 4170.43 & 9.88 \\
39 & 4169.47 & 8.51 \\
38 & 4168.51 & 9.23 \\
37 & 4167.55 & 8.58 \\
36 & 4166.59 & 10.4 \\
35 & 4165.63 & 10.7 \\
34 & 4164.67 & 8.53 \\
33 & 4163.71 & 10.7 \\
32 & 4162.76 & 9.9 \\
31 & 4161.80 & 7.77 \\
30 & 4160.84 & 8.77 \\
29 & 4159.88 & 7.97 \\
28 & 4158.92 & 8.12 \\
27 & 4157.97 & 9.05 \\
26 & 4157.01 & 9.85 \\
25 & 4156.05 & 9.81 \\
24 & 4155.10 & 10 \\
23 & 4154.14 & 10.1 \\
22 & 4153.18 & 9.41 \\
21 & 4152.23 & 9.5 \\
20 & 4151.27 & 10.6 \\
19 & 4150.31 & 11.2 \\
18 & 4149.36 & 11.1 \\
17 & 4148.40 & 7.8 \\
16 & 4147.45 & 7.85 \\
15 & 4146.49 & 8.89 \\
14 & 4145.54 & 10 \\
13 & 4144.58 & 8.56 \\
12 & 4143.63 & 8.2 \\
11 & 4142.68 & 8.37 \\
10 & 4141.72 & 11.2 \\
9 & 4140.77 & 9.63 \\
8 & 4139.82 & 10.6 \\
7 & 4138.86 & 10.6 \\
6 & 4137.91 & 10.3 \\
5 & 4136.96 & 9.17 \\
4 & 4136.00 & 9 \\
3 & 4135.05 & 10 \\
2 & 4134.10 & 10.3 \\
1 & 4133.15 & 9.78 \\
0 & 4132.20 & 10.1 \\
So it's 2.24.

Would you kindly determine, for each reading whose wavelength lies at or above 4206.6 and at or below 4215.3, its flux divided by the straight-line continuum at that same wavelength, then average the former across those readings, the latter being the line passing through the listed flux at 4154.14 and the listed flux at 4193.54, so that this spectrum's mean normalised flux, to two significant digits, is 0.74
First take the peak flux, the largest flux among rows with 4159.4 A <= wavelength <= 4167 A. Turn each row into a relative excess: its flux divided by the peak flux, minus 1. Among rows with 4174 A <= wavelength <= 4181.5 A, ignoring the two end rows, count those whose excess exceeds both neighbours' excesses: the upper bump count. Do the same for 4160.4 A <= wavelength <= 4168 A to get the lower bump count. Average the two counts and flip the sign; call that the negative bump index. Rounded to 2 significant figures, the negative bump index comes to -1.5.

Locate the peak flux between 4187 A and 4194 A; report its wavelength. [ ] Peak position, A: 4193.54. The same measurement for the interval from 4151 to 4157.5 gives 4151.27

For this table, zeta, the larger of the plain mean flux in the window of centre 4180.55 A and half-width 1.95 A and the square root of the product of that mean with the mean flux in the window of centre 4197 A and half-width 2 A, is 9.9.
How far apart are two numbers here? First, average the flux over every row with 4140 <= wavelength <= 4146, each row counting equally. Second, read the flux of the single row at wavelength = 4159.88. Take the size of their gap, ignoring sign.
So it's 1.4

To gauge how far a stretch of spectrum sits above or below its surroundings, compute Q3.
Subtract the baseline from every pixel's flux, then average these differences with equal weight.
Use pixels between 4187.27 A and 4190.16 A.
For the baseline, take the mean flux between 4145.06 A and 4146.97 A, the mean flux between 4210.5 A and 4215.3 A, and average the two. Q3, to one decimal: 1.4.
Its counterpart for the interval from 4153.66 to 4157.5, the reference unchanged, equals 0.5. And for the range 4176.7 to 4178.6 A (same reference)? 0.9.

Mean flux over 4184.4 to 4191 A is 10.2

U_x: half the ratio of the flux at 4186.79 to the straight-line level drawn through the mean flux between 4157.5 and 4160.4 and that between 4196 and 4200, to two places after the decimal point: 0.49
